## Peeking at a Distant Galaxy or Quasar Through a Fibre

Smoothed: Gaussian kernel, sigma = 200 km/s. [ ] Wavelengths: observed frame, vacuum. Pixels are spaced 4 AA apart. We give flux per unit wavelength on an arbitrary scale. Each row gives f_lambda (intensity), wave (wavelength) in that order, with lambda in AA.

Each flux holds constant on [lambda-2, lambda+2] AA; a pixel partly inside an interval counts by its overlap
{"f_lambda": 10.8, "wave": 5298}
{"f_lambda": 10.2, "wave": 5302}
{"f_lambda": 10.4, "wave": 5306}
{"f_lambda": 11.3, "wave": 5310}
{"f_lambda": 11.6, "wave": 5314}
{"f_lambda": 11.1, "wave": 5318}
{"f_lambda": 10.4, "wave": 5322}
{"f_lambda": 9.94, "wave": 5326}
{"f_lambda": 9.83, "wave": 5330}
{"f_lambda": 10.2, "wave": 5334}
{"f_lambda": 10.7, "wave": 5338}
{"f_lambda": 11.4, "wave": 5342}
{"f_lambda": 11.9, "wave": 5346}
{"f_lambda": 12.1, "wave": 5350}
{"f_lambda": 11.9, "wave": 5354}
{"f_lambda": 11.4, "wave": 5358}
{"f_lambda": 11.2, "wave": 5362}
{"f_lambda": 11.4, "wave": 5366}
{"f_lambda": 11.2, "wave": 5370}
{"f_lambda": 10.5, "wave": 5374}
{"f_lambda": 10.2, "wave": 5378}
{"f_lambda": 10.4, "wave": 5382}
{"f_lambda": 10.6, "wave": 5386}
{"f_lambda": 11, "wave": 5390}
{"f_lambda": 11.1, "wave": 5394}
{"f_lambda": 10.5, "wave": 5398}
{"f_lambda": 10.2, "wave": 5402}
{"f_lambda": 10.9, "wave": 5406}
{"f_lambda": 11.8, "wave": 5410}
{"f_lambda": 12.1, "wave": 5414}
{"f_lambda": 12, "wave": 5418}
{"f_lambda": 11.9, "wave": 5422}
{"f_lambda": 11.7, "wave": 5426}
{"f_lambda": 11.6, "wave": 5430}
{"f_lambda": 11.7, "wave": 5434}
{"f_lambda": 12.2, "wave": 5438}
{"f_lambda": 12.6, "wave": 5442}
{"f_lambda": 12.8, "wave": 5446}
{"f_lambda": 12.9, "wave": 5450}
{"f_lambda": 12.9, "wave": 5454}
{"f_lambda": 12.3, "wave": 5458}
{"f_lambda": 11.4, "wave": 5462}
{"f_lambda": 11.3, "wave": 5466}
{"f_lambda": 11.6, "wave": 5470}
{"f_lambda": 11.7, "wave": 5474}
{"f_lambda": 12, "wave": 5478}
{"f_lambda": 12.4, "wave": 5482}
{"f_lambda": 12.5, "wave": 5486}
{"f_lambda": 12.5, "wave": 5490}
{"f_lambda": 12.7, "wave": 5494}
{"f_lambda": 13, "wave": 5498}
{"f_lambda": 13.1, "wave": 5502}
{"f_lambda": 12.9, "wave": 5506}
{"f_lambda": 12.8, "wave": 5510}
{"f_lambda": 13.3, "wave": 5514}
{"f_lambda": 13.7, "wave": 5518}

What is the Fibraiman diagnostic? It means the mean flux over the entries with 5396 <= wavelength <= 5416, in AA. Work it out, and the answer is 11.1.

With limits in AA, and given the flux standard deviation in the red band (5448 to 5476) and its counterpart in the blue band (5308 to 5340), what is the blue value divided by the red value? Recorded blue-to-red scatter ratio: 1.0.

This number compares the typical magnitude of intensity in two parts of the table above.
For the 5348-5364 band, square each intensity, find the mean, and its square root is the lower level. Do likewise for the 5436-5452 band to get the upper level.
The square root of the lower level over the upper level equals 0.96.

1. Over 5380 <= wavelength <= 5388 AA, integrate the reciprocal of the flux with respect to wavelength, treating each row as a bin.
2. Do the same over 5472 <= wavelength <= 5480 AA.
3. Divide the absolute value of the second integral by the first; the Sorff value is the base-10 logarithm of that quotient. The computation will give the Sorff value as -0.052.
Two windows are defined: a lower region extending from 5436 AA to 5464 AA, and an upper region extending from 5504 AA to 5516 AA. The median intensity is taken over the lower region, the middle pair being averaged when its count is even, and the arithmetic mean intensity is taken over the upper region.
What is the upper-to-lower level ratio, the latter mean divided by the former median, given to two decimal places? 1.03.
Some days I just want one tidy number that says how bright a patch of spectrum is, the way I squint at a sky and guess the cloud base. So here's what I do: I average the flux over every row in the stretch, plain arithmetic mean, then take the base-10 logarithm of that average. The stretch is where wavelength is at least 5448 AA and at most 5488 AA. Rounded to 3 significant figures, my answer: 1.08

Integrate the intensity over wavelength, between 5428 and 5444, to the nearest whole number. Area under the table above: 192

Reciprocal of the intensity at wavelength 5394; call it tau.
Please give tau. 0.090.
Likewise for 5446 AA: 0.078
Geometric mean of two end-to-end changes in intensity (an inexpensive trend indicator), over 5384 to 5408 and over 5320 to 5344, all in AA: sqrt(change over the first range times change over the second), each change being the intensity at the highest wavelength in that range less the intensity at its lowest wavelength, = 0.55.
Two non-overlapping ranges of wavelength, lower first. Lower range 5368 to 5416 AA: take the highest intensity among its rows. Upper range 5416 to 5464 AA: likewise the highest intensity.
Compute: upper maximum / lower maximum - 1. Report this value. 0.07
